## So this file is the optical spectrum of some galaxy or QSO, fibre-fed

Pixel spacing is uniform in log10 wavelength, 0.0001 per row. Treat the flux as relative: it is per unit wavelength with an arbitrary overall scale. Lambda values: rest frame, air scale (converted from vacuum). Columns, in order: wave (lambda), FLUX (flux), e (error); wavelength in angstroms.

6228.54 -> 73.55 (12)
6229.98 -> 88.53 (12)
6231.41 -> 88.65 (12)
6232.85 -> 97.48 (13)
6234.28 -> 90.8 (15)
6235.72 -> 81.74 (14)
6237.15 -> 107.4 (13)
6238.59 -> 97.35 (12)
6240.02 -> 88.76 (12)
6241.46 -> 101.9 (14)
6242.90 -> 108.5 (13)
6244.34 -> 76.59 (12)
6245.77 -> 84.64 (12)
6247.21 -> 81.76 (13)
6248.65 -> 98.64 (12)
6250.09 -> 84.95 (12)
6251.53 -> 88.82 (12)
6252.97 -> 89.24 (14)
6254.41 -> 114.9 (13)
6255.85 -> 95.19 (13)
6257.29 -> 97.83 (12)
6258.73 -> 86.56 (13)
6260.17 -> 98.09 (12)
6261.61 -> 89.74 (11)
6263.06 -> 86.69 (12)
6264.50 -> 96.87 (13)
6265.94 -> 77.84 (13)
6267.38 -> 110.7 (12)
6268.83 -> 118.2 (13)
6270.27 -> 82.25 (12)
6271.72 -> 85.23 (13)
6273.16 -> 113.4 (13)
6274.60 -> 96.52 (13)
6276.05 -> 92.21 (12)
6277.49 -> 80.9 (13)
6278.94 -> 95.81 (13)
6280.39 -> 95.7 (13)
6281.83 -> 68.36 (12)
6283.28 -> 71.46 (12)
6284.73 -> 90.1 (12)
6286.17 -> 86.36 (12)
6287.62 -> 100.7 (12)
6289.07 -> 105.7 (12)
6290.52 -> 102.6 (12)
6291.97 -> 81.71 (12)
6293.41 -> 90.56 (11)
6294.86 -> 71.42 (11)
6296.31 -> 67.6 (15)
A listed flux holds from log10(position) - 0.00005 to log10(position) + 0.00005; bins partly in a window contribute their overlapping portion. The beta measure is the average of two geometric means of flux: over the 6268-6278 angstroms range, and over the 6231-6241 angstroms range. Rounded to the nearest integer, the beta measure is 94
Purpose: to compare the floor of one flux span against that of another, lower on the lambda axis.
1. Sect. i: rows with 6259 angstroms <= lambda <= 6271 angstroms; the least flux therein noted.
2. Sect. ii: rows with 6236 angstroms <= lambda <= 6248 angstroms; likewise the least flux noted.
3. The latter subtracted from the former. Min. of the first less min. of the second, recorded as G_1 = 1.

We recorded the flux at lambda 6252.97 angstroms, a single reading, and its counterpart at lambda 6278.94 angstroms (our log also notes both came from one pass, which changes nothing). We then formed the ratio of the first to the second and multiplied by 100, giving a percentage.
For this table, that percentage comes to 93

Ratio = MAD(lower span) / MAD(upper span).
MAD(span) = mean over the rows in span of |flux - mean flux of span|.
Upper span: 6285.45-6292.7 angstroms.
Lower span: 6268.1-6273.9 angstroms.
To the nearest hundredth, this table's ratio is 1.76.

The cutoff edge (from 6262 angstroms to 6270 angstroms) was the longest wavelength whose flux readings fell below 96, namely 6265.94 angstroms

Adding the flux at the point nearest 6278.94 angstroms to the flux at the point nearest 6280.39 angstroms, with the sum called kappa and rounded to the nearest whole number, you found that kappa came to 192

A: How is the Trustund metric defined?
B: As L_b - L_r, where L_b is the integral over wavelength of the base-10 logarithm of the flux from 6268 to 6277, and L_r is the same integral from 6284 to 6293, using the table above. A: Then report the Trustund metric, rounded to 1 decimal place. 0.1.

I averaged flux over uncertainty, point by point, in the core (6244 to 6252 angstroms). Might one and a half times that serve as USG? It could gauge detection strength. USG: 10.6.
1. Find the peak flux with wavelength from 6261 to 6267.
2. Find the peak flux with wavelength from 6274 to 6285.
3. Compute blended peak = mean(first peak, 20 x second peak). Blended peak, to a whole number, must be 1014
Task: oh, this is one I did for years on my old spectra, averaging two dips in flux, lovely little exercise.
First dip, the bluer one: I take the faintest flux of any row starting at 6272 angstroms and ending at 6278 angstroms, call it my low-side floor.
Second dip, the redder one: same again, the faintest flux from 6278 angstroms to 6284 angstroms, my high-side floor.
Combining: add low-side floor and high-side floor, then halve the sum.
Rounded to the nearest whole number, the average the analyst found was 75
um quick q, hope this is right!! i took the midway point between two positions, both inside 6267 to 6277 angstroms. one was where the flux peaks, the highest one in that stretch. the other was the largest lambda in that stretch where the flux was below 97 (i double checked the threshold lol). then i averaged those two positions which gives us 6272.4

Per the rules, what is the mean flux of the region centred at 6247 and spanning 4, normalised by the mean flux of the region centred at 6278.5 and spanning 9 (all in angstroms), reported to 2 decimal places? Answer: 1.00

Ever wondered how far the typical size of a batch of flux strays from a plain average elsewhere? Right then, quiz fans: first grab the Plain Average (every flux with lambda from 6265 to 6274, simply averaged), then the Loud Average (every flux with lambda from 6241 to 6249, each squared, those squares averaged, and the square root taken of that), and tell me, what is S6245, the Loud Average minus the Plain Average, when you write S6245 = -5.2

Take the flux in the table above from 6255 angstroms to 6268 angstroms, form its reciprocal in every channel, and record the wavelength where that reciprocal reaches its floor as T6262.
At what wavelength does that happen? 6267.38 angstroms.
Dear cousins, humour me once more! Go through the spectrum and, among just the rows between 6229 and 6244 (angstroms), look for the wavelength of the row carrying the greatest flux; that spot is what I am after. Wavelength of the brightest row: 6242.90 angstroms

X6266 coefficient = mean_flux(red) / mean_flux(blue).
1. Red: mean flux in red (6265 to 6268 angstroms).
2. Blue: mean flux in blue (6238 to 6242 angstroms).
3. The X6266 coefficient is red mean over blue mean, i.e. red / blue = 0.98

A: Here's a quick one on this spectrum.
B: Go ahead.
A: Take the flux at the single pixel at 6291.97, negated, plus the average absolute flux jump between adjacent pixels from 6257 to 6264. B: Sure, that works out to -73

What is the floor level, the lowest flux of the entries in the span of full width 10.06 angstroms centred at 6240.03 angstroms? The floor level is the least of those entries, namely 76.59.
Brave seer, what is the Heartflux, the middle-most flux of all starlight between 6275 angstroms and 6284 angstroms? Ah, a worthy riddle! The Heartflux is 86.6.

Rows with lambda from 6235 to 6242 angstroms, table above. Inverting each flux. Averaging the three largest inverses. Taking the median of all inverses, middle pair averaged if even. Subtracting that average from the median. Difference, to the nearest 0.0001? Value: -0.0010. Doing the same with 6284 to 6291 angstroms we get -0.0009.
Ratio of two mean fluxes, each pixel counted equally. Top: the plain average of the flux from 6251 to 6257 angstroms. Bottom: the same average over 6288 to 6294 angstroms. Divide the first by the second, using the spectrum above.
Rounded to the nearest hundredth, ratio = 1.02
